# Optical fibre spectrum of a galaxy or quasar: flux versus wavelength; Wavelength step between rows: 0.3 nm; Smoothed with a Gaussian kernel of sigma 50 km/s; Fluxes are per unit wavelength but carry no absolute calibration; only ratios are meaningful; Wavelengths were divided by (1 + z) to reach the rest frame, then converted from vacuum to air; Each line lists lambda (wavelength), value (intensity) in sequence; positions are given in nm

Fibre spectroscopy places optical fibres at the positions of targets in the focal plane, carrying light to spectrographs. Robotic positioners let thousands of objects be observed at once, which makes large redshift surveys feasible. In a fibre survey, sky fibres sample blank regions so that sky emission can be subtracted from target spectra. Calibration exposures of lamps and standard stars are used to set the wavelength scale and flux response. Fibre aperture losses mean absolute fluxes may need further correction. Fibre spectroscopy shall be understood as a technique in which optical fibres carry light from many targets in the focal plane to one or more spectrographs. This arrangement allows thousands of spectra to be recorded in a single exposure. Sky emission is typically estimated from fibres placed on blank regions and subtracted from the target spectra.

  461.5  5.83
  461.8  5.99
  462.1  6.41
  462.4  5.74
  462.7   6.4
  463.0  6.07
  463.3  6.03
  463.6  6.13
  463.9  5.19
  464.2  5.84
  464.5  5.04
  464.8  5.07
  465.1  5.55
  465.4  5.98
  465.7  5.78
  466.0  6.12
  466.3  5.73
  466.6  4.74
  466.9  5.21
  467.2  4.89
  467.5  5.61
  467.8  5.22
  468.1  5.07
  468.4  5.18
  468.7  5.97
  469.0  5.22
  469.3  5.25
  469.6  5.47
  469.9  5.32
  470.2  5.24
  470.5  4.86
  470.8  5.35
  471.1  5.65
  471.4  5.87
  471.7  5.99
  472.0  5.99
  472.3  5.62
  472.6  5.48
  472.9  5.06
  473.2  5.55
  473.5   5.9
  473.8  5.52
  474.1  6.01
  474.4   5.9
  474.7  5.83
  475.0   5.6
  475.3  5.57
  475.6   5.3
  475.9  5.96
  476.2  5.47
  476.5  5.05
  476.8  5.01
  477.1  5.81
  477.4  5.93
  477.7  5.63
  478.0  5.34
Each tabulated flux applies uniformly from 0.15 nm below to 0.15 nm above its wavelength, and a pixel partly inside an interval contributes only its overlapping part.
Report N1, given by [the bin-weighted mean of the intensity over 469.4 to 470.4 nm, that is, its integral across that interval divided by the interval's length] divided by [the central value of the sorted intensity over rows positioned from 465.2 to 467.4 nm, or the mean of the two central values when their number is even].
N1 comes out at 0.93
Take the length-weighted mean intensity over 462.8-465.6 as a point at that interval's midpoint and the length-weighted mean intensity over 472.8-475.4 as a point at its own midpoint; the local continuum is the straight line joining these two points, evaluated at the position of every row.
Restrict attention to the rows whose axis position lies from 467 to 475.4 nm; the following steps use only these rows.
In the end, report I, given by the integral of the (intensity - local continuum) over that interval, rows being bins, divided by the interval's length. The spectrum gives -0.2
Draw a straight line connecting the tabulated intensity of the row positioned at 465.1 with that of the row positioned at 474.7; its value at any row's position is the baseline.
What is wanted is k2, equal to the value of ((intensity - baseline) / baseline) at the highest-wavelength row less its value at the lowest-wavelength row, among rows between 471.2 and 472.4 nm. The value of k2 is -0.05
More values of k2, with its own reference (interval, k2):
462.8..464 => -0.16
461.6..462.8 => 0.07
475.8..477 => -0.17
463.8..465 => -0.03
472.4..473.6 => 0.07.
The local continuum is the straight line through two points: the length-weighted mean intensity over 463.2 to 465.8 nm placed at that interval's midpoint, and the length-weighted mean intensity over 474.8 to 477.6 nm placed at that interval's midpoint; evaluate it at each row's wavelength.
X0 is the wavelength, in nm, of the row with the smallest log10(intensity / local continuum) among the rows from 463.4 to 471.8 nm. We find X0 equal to 466.6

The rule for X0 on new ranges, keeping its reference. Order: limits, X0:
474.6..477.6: 476.8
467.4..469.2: 468.1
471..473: 472.9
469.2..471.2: 470.5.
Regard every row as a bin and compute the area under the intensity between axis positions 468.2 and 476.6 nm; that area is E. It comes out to 47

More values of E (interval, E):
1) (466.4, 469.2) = 15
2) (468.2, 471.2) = 16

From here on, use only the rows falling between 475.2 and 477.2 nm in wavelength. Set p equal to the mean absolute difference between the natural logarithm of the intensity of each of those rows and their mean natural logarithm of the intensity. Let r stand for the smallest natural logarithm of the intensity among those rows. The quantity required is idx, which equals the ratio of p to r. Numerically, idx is 0.033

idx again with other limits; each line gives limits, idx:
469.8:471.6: 0.029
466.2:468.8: 0.038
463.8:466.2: 0.040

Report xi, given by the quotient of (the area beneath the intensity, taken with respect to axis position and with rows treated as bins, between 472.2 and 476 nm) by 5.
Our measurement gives 4.3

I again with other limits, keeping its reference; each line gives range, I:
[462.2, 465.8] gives 0.1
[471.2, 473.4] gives 0.0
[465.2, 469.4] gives -0.2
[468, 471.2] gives -0.3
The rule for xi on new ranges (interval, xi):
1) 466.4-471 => 4.8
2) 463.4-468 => 5.0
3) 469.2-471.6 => 2.6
